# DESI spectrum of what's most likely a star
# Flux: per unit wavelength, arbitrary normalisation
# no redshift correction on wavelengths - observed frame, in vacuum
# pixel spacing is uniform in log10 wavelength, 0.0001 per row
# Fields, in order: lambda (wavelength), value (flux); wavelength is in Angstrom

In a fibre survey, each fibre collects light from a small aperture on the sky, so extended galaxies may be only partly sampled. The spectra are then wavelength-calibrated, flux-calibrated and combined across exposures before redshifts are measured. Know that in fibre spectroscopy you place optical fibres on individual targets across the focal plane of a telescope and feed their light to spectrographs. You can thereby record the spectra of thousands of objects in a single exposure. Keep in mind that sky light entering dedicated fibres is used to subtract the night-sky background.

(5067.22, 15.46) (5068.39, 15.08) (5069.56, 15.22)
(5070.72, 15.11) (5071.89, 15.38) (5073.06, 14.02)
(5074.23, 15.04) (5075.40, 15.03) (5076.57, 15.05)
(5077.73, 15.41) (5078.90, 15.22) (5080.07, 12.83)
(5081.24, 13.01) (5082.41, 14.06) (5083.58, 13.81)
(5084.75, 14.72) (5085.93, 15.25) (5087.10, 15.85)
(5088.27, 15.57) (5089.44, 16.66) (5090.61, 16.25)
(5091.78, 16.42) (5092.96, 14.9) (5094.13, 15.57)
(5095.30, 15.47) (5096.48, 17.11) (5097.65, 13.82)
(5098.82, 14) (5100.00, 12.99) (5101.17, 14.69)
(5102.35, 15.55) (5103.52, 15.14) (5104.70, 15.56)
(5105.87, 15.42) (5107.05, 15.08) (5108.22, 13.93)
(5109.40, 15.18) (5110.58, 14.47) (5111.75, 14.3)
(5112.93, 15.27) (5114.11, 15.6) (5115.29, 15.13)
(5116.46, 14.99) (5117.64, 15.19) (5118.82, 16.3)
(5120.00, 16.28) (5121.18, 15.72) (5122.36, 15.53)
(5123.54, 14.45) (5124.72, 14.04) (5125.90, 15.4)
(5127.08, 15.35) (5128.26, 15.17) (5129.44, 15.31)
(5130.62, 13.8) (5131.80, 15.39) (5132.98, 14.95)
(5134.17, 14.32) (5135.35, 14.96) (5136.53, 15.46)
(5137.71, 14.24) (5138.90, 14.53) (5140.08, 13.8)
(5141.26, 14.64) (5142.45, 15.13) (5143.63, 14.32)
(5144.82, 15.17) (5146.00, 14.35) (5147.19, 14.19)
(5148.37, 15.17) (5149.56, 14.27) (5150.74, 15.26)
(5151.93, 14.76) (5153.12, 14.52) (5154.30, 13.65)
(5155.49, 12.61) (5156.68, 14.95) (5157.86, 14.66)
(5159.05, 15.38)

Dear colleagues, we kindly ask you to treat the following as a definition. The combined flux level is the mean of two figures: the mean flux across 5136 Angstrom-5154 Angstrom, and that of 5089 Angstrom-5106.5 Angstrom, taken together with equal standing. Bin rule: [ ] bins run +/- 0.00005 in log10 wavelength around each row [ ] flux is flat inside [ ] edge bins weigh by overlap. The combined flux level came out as 15.0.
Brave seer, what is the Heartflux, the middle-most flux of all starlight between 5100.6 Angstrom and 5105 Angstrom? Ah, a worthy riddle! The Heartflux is 15.3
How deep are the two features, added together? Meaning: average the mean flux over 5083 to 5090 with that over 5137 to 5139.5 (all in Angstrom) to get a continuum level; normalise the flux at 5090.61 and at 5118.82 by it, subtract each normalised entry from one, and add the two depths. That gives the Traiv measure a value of -0.19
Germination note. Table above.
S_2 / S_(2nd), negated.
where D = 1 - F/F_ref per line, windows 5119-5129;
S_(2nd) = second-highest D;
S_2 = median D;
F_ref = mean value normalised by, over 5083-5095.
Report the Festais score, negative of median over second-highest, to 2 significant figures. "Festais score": -0.12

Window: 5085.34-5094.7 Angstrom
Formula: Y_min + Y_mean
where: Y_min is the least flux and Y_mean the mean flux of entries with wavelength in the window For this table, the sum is 30.7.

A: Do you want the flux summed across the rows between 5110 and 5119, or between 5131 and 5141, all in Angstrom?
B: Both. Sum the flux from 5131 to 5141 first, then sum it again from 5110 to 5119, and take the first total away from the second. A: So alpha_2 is 3.6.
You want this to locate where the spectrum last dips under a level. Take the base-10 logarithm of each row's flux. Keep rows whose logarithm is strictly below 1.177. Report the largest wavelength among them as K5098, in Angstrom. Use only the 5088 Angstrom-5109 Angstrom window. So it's 5108.22 Angstrom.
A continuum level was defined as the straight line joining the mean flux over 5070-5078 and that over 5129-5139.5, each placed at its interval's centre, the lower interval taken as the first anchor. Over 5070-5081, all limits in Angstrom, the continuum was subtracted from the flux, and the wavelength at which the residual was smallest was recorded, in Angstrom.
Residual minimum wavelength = 5080.07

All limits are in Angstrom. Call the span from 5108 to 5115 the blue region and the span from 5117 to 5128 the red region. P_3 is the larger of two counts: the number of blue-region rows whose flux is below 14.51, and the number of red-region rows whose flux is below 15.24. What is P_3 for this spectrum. 3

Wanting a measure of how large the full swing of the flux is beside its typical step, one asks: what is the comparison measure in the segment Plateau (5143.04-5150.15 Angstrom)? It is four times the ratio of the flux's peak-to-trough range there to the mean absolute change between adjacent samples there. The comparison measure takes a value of 5.3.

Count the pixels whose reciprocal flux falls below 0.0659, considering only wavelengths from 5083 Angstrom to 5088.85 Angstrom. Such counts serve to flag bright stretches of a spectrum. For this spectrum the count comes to 3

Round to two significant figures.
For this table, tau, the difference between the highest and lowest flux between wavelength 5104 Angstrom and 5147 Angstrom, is 2.5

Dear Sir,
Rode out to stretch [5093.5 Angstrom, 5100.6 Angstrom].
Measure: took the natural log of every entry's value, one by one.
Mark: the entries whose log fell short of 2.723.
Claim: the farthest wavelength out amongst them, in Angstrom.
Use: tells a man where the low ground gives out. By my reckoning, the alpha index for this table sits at 5100.00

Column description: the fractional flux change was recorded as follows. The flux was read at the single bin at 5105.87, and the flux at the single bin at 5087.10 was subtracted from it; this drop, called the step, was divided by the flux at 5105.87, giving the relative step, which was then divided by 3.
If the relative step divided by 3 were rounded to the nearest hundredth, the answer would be -0.01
